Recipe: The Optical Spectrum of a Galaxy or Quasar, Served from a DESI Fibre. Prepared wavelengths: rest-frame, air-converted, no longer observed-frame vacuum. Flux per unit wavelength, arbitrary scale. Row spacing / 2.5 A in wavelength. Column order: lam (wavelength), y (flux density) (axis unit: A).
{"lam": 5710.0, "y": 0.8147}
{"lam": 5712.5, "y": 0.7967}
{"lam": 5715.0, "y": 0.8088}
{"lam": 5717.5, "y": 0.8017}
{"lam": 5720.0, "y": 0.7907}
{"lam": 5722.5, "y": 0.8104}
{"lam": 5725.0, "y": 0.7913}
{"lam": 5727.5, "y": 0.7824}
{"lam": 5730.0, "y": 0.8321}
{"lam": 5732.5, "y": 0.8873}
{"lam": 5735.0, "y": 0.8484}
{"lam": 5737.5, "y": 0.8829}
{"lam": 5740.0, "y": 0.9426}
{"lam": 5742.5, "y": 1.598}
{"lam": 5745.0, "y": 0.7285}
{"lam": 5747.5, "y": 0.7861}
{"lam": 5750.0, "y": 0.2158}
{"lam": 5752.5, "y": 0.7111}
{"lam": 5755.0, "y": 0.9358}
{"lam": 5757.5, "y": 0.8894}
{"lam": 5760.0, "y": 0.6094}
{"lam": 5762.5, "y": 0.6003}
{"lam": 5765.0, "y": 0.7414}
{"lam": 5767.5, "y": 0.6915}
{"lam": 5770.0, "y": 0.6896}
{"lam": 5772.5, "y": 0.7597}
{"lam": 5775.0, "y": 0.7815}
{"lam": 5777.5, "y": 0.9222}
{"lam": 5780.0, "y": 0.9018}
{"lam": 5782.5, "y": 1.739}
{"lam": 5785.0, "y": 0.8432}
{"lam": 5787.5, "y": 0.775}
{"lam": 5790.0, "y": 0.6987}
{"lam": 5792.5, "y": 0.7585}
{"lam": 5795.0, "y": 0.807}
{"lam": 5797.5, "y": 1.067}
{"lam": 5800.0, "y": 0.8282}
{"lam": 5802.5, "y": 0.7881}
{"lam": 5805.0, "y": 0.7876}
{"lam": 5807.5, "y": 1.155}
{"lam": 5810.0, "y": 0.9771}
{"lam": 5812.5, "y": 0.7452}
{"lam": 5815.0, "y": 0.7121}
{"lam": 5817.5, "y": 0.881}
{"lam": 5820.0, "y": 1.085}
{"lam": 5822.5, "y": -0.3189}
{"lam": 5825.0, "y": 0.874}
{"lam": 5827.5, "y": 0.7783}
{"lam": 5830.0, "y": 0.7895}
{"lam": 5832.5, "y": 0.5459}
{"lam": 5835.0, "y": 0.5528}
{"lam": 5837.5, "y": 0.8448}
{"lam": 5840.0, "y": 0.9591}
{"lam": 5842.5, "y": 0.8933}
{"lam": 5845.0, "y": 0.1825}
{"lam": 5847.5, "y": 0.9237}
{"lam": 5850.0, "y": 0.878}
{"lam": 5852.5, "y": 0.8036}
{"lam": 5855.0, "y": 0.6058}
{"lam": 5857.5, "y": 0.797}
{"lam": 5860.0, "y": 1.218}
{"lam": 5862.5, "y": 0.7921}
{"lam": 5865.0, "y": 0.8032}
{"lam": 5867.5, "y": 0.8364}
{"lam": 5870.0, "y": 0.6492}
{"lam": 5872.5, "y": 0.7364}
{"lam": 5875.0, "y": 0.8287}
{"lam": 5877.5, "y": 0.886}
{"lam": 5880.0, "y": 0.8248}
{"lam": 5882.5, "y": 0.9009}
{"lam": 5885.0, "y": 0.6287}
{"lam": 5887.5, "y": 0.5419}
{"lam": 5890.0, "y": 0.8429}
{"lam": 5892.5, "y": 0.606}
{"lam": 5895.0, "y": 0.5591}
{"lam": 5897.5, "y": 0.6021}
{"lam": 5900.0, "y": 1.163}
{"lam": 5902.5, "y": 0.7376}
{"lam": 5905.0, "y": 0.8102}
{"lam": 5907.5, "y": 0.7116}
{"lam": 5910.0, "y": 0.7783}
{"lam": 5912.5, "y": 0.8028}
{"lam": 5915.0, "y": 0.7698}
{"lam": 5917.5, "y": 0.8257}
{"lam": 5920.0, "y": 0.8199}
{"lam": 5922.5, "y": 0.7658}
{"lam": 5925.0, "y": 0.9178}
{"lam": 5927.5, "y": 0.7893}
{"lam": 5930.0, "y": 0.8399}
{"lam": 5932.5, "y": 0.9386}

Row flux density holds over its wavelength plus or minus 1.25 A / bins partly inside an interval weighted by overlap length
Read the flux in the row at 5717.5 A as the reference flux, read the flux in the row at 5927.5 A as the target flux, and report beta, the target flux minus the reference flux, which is 0.0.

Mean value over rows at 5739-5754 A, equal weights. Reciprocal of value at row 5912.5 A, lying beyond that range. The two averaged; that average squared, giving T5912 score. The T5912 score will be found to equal 1.08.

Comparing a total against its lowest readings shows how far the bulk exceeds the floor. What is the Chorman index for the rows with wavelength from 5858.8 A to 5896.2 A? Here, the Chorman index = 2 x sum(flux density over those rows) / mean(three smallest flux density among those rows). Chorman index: 41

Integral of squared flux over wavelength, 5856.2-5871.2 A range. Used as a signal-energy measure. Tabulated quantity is 11.3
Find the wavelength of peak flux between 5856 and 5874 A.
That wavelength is 5860.0 A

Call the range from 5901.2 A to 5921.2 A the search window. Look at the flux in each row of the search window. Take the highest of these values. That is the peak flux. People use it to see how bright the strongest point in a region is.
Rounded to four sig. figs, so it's 0.8257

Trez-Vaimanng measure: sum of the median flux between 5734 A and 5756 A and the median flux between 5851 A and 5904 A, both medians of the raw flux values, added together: 1.65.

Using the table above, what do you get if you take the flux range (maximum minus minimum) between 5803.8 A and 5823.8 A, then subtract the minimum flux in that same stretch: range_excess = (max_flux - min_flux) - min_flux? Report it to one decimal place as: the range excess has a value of 1.8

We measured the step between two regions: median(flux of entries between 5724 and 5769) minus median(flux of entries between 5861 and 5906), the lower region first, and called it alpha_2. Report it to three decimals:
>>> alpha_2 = -0.009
